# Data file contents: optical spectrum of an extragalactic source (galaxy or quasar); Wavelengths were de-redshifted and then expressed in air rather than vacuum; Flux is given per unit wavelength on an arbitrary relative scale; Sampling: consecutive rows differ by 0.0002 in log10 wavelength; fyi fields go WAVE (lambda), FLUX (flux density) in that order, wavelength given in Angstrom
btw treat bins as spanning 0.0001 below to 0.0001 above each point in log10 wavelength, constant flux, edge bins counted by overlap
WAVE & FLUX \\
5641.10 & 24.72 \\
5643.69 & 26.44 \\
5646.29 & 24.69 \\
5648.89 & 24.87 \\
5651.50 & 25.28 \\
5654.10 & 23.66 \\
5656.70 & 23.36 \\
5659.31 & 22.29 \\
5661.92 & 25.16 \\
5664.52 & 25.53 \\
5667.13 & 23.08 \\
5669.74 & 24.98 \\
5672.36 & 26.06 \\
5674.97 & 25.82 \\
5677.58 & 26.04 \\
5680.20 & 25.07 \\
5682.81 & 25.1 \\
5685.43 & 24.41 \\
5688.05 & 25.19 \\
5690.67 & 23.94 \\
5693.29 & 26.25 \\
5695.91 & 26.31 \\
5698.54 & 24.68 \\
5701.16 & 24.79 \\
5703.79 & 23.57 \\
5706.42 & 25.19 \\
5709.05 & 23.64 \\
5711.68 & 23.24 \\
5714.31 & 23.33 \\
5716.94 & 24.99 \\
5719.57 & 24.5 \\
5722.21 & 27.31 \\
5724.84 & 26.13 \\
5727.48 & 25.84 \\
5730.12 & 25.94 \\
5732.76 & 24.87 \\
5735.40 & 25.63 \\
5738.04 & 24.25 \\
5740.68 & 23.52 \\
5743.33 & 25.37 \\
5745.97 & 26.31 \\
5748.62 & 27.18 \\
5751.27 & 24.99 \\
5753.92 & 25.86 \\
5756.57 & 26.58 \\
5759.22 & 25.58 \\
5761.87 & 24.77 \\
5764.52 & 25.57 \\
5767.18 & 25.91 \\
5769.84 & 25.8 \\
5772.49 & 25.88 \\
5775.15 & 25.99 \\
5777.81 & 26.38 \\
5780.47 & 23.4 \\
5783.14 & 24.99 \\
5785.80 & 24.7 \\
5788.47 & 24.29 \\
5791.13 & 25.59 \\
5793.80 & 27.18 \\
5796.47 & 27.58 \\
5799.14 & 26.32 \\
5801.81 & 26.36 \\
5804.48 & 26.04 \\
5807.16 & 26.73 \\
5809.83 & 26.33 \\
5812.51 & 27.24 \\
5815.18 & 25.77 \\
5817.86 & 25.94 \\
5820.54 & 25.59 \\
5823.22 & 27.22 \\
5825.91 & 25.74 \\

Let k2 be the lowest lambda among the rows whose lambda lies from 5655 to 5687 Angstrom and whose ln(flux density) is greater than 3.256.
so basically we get 5672.36 Angstrom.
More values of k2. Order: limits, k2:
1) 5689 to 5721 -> 5693.29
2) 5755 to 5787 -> 5756.57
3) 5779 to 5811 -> 5793.80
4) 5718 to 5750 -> 5722.21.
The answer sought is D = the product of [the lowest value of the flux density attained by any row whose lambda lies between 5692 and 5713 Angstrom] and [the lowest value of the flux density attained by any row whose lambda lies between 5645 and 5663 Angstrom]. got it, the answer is 518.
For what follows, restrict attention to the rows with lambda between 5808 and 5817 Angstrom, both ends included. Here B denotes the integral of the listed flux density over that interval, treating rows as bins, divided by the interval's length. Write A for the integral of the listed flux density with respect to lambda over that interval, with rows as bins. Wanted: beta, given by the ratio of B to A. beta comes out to 0.111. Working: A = 238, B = 26.5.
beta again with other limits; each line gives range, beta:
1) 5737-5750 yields 0.077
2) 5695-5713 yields 0.056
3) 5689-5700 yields 0.091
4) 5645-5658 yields 0.077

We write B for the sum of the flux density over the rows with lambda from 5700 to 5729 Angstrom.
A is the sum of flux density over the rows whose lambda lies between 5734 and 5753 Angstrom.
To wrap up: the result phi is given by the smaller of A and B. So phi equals 177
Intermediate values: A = 177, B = 273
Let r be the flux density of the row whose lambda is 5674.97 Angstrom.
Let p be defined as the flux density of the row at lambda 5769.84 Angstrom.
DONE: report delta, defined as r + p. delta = 51.6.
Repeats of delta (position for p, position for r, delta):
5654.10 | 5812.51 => 50.9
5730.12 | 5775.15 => 51.9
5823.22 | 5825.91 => 53.0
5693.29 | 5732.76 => 51.1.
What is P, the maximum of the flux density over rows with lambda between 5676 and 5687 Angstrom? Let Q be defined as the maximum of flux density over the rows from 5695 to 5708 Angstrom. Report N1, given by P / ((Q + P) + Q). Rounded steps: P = 26.04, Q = 26.31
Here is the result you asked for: 0.331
